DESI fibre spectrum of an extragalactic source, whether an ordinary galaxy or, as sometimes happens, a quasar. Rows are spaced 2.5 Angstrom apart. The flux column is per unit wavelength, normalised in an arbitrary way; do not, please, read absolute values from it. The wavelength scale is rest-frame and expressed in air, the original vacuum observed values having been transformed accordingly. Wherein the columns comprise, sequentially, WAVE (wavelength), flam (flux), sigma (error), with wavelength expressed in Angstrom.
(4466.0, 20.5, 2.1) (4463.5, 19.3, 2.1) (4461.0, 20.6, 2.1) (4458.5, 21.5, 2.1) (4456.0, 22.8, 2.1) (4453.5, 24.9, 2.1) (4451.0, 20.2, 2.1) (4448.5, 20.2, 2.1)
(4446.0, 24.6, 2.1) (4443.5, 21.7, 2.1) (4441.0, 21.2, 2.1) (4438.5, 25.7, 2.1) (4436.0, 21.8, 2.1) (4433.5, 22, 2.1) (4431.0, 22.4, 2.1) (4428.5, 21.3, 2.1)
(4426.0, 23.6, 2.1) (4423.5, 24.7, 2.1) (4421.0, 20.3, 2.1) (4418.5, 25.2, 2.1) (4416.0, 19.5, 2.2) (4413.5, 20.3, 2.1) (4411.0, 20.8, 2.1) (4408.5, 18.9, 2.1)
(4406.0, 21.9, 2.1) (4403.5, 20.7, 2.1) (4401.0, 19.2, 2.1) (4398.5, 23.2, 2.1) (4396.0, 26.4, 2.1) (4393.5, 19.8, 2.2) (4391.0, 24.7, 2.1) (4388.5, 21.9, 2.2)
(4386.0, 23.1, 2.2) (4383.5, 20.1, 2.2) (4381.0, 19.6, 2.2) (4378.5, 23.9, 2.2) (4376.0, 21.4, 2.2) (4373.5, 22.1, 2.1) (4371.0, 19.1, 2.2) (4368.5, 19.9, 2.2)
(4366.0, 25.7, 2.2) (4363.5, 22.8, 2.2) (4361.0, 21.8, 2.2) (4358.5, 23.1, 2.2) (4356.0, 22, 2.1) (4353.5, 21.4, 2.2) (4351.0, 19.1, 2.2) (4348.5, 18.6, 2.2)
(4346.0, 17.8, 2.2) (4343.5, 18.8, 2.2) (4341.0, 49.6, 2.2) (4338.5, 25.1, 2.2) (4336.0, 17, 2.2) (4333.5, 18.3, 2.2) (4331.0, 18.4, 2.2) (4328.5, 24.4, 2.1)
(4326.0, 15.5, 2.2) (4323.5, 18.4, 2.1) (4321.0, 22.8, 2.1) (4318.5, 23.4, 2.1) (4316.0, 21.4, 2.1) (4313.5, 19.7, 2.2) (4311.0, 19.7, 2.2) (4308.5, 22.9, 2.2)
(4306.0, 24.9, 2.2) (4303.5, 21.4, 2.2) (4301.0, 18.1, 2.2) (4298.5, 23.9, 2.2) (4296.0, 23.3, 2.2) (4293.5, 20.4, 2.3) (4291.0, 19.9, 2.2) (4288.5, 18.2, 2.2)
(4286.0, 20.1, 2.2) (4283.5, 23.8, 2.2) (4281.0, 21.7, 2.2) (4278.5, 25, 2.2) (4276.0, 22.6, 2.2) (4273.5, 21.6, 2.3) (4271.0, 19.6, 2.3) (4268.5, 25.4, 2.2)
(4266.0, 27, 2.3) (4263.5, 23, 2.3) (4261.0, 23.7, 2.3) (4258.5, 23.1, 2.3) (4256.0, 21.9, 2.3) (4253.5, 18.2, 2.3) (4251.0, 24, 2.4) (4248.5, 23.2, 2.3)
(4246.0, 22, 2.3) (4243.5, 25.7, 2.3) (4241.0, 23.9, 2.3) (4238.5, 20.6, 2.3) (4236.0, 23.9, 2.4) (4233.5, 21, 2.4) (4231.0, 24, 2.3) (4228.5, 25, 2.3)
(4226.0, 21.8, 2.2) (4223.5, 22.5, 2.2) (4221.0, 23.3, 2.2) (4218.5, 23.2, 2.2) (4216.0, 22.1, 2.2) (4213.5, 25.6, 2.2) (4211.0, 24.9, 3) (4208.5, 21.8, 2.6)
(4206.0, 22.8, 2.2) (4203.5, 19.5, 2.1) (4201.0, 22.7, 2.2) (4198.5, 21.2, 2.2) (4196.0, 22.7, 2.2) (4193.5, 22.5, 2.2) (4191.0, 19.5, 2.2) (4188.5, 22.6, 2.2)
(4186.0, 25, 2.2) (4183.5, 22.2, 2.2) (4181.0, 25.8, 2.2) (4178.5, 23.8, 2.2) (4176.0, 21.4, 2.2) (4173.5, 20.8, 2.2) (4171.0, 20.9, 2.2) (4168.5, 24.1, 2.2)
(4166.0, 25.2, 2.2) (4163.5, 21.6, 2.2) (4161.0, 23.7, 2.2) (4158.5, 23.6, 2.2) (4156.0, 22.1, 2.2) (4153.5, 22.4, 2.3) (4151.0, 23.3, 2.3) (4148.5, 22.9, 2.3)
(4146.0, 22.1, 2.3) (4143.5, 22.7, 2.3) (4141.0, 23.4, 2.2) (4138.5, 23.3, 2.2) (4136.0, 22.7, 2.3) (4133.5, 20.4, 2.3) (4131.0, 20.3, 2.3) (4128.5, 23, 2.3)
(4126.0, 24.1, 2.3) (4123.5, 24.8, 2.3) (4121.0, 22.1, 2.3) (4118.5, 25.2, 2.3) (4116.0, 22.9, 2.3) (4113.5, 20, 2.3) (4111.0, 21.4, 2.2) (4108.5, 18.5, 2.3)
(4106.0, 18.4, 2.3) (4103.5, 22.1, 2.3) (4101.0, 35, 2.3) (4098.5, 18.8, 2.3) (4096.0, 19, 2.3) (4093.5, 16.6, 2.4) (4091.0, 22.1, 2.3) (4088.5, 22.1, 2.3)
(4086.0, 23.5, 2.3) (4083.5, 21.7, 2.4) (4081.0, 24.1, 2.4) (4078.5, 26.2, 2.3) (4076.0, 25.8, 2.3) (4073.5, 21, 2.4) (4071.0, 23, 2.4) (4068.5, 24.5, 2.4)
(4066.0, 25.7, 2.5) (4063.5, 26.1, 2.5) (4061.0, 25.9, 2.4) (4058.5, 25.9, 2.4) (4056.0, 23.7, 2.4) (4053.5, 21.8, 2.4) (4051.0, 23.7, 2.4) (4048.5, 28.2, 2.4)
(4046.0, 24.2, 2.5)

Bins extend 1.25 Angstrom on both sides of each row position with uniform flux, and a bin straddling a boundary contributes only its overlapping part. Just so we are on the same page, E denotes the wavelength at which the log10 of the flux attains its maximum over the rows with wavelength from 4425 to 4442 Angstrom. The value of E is 4438.5 Angstrom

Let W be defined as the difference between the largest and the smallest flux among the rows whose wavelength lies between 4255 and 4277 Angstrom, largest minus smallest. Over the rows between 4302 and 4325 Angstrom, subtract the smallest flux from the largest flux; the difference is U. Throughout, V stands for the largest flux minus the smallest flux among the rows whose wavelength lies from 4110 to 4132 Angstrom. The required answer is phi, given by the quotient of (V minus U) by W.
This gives -0.2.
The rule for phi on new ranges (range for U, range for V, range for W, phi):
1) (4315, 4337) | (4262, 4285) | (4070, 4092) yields -0.3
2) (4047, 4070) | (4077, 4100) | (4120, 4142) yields 0.7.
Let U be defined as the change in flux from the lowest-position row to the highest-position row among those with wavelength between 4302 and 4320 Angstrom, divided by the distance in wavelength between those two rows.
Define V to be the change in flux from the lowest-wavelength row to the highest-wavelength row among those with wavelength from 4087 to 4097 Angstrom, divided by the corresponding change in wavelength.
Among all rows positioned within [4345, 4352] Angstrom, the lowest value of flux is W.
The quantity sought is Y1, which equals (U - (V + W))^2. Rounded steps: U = 0.1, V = -0.41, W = 17.8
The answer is 298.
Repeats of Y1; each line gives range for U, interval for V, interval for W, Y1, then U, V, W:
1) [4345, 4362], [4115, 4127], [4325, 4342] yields 236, 0.3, 0.12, 15.5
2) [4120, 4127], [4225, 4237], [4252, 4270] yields 324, 0.4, 0.21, 18.2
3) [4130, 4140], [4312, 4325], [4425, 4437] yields 431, 0.4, -0.13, 21.3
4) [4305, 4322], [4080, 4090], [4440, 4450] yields 403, -0.1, -0.27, 20.2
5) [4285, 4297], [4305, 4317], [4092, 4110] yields 254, 0.3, -0.35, 16.6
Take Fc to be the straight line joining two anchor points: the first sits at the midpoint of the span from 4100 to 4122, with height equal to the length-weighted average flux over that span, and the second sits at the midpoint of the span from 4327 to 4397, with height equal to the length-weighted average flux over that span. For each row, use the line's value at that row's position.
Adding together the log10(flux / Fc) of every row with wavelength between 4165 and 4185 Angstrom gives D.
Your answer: 0.05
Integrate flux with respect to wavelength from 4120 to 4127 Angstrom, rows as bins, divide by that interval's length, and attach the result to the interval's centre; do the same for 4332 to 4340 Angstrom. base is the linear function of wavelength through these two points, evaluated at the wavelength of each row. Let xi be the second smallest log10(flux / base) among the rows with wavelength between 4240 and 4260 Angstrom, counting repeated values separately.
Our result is -0.003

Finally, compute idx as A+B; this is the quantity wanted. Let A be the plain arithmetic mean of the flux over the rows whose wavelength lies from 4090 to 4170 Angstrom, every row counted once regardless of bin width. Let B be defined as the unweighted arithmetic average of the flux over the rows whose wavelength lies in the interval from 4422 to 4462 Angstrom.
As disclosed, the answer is 44.9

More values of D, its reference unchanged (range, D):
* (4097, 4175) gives -0.12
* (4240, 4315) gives -0.18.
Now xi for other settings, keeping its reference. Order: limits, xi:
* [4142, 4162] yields -0.023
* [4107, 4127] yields -0.076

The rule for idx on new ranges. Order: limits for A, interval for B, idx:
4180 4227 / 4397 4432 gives 44.3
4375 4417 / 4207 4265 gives 44.5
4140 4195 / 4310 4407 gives 44.6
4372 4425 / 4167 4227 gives 44.4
